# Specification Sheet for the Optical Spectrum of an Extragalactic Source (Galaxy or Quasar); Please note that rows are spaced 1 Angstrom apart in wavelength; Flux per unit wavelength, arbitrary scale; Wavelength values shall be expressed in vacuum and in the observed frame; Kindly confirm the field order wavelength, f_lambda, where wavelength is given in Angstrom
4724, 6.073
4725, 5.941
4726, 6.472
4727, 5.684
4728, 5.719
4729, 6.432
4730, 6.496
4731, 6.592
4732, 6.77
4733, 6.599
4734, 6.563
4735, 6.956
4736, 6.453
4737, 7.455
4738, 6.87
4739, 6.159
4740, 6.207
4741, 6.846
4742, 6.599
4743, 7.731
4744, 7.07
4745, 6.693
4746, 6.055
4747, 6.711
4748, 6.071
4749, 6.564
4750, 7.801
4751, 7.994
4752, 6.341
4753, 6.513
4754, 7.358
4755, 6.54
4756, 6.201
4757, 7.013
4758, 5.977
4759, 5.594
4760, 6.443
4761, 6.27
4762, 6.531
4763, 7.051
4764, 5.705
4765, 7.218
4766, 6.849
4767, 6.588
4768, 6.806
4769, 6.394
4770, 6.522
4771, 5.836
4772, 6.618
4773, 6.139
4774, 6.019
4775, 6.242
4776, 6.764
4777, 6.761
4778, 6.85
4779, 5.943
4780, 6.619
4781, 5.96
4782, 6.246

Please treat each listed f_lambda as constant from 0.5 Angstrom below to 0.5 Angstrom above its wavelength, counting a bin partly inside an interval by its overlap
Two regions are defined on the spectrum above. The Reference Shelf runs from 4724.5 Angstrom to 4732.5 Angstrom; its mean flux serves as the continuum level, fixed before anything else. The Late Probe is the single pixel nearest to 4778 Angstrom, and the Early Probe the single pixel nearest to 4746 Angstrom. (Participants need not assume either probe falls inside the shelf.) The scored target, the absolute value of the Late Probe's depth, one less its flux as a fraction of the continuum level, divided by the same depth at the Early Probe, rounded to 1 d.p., 2.8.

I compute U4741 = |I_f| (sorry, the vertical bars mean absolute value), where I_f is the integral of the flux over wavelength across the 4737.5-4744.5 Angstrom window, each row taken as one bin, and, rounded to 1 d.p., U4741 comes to 47.5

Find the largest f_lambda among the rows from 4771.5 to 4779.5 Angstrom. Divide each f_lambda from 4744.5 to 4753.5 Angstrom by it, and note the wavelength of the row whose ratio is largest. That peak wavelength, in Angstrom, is 4751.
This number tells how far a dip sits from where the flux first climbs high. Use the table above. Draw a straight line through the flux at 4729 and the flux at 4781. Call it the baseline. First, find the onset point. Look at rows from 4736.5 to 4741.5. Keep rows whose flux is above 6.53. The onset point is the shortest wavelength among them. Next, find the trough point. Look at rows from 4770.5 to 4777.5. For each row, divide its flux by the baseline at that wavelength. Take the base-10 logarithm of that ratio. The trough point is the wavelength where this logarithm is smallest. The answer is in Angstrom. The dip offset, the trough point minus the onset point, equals 34 Angstrom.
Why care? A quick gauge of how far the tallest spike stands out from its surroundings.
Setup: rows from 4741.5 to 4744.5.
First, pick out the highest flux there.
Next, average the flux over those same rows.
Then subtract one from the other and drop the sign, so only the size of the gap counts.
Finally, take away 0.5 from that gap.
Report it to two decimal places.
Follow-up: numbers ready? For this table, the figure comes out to 0.10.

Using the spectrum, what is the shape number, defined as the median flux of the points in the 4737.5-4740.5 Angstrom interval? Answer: 6.21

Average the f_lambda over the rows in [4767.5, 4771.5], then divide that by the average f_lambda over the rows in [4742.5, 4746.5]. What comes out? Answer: 0.93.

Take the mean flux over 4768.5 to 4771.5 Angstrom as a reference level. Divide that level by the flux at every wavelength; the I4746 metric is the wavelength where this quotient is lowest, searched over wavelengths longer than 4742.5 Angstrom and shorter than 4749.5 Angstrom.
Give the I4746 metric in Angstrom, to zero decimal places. 4743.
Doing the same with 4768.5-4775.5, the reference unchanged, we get 4772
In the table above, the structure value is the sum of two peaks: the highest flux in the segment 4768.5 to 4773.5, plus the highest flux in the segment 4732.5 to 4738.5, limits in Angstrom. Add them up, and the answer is 14.1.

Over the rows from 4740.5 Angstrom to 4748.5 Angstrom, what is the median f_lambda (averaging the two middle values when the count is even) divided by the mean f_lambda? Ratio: 0.997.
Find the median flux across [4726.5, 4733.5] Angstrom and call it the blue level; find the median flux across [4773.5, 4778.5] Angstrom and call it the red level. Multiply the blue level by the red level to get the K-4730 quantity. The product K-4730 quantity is 43.9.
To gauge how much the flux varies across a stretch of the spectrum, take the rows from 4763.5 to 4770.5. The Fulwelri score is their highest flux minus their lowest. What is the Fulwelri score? 1.51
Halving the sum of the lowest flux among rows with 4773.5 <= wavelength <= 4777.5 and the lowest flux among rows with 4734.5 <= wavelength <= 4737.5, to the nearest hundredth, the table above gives 6.24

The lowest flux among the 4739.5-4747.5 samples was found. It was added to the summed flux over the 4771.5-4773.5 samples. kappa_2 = 19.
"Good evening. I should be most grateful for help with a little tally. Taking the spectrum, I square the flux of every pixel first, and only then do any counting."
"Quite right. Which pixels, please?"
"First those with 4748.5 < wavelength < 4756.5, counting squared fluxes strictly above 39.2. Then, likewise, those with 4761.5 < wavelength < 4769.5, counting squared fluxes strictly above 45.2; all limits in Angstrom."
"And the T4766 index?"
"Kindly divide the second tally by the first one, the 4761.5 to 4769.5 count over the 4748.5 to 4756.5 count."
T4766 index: 0.57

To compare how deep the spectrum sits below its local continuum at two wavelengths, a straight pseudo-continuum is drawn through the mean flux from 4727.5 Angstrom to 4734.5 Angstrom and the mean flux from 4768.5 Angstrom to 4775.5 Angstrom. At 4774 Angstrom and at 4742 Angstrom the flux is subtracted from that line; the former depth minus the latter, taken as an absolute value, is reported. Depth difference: 0.42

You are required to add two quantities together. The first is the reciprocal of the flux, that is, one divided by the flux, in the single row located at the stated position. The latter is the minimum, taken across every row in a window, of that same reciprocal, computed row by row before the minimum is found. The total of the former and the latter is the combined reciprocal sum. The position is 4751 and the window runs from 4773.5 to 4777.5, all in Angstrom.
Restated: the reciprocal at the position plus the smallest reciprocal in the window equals 0.27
